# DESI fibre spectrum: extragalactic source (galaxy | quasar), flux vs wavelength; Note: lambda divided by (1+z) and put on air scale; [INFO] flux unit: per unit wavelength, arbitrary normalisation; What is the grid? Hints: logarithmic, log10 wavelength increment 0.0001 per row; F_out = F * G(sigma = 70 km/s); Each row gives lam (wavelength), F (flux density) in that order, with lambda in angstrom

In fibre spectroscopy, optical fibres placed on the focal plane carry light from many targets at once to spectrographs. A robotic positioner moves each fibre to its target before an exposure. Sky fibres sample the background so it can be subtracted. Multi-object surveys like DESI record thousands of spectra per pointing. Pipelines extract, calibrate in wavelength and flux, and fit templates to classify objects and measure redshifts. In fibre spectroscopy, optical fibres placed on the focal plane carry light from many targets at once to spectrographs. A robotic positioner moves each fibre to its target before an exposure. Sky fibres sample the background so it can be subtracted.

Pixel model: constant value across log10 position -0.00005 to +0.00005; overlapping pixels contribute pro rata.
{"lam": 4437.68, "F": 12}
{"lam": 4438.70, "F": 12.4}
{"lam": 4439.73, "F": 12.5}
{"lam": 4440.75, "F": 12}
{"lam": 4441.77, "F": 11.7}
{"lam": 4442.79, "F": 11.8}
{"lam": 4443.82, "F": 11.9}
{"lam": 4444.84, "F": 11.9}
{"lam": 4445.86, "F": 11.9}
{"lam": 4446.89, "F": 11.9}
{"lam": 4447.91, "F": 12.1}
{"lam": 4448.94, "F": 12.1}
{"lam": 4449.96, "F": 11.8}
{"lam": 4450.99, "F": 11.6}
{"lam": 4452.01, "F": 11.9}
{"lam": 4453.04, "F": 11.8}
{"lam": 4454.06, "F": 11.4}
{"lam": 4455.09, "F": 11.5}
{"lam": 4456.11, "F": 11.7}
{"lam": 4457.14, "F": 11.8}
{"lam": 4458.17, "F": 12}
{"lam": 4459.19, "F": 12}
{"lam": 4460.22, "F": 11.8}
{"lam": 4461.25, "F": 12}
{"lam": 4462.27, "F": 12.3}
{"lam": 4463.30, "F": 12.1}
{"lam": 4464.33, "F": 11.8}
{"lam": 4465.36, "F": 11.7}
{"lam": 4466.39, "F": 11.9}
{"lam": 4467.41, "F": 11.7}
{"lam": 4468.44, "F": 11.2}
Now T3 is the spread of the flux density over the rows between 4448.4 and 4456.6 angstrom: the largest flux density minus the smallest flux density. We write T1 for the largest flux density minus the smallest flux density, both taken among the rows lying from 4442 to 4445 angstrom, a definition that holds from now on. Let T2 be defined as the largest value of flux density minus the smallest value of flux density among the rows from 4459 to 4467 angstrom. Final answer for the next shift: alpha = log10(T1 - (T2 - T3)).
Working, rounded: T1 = 0.10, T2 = 0.60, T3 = 0.70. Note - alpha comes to -0.7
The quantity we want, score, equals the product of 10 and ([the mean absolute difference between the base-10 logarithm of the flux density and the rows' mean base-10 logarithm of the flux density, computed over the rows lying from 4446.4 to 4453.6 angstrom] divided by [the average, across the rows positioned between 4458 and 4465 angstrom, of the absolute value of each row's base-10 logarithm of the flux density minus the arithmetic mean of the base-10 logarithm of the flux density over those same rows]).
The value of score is 12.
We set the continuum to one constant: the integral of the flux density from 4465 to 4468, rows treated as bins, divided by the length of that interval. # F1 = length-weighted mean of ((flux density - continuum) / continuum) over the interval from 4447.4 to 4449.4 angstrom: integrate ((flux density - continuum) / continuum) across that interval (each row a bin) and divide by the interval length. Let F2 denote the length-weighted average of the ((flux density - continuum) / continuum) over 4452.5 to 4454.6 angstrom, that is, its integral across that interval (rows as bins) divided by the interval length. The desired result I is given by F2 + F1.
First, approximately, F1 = 0.027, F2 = -0.015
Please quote 0.012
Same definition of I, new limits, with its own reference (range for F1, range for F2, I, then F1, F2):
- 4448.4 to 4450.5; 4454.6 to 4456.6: -0.001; 0.014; -0.015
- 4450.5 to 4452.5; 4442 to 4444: 0.001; -0.002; 0.004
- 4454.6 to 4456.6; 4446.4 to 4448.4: 0.004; -0.015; 0.019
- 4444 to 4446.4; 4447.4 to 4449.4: 0.038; 0.010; 0.027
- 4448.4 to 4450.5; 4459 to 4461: 0.024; 0.014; 0.010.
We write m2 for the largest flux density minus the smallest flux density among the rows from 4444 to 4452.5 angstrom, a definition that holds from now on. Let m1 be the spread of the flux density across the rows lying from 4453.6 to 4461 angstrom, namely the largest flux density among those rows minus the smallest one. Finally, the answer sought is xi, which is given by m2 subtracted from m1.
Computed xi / 0.10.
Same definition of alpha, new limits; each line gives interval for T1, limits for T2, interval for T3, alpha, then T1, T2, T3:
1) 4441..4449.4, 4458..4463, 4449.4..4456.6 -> -0.4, 0.40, 0.50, 0.50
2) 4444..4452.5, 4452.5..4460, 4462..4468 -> -0.3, 0.50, 0.60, 0.60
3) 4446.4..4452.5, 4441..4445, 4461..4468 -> 0.0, 0.50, 0.20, 0.60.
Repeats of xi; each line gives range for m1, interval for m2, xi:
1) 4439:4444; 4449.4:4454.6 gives 0.30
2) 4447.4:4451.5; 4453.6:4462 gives -0.10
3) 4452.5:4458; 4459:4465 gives -0.10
